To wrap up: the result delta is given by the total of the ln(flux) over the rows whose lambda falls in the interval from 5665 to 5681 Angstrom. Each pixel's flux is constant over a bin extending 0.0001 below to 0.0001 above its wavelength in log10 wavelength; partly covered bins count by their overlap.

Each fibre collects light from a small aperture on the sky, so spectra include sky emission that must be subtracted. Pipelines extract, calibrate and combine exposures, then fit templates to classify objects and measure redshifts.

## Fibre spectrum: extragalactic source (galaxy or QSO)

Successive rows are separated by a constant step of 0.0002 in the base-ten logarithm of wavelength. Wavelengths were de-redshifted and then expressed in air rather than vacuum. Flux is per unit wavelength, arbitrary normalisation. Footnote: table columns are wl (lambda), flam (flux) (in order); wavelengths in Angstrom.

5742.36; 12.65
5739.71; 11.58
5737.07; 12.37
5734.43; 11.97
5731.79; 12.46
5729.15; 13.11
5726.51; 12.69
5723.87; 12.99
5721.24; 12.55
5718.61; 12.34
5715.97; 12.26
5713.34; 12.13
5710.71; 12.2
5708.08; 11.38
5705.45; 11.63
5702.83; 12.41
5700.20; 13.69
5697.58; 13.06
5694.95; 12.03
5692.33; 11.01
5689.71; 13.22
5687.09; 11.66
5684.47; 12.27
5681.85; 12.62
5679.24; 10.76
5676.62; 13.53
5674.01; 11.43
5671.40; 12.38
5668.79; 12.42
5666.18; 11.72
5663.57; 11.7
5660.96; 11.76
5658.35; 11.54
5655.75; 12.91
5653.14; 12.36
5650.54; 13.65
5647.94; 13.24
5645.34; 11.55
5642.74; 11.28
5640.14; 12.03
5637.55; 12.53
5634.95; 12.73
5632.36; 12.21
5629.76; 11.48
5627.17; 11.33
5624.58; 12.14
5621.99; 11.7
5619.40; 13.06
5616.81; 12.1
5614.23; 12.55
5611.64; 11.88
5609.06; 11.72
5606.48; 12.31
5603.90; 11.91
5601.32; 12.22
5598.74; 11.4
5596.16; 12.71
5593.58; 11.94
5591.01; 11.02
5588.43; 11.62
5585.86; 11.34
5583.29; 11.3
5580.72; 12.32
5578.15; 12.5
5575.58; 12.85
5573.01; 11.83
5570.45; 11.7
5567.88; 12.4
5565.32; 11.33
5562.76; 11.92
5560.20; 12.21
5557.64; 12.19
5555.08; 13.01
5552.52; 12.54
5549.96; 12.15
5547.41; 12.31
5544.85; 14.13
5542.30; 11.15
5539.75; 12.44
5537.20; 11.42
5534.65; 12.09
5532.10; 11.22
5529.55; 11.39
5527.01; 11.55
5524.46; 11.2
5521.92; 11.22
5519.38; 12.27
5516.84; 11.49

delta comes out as 14.9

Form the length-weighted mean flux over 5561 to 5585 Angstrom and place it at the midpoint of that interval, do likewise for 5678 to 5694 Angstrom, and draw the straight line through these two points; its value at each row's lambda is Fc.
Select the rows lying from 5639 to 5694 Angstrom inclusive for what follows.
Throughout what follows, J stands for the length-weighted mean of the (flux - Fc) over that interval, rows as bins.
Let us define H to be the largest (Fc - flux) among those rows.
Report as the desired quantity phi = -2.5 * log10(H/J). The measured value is -1.94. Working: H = 1.18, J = 0.20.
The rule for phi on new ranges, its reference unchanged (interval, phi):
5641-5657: -0.29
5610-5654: -1.10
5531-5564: -1.66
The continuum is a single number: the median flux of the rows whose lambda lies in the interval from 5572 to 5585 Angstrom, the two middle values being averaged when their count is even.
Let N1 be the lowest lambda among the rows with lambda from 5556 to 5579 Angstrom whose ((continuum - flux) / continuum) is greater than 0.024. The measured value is 5562.76 Angstrom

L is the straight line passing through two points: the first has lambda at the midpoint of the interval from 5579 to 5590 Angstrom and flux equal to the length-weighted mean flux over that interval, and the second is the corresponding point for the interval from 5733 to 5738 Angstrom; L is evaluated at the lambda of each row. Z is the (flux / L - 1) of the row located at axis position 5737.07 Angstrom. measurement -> 0.02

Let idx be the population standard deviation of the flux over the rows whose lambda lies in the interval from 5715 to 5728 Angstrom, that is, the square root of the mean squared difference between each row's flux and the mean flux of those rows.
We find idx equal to 0.26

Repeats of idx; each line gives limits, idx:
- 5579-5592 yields 0.44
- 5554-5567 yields 0.54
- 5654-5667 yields 0.50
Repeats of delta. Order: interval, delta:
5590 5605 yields 14.8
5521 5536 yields 14.6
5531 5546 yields 14.9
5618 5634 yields 14.9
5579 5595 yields 14.7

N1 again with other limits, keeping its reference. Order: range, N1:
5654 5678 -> 5658.35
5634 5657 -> 5642.74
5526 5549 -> 5527.01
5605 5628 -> 5609.06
